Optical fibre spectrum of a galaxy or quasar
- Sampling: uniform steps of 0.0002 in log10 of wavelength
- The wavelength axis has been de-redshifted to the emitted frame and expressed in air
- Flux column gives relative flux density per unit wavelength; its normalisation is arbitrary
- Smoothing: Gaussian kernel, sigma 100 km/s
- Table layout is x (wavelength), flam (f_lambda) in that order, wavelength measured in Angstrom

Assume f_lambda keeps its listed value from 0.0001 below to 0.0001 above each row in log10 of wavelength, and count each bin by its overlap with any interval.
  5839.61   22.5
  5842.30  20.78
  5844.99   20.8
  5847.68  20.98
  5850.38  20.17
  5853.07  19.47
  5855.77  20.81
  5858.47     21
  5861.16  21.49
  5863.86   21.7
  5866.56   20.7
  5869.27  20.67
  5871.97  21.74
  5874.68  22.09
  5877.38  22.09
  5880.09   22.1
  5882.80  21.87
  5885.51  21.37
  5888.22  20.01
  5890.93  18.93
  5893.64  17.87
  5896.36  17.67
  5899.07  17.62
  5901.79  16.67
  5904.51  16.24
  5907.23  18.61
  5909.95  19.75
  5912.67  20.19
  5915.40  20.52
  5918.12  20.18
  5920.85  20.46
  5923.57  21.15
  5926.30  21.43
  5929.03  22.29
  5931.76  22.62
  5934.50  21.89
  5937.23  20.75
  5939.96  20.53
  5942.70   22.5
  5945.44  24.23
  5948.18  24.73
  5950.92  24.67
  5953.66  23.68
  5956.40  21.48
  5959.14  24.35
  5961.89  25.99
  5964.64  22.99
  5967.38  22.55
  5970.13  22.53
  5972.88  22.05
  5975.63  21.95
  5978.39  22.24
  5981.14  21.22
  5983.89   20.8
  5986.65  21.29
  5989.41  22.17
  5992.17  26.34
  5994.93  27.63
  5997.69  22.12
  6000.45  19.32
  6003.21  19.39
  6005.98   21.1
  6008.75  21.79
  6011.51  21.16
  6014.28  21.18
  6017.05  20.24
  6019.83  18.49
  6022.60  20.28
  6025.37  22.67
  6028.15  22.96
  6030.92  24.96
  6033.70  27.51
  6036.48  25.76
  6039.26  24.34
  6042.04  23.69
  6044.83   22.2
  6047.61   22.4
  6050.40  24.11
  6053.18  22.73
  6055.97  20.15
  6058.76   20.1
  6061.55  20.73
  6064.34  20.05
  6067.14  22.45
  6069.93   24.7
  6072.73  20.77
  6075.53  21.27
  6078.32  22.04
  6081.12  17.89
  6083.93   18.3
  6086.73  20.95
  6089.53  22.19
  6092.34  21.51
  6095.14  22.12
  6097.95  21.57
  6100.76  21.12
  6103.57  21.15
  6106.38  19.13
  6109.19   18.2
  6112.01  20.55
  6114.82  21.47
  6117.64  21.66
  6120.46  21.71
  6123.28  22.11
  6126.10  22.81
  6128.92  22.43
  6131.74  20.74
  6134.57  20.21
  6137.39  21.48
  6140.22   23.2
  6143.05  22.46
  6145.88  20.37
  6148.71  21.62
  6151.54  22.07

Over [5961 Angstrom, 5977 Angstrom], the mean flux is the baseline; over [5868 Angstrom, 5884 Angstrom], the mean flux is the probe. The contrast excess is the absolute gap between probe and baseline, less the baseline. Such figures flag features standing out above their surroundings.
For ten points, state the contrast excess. -21.76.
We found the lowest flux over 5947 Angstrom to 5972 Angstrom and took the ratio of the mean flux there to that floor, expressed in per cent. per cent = 110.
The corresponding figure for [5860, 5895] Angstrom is 117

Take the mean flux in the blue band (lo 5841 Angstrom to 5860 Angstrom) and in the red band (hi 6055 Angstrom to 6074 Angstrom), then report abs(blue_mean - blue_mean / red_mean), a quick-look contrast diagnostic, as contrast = 19.6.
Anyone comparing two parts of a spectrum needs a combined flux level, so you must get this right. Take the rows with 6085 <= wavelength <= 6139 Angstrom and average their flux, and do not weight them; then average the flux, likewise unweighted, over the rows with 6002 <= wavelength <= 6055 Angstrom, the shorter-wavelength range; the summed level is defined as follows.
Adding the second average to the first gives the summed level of 43.7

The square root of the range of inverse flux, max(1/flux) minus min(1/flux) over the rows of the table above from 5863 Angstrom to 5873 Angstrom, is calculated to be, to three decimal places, 0.049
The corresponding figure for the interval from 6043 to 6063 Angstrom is 0.091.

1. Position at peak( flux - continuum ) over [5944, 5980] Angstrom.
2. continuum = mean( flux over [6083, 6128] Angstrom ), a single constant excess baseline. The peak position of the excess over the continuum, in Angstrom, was 5961.89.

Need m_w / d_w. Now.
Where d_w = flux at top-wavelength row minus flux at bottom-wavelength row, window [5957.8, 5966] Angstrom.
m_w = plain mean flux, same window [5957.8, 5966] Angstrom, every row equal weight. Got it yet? -18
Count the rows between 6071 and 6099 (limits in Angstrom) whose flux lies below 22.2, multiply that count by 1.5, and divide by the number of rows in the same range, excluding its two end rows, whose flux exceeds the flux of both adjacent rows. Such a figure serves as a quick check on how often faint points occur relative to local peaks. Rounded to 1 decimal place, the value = 5.0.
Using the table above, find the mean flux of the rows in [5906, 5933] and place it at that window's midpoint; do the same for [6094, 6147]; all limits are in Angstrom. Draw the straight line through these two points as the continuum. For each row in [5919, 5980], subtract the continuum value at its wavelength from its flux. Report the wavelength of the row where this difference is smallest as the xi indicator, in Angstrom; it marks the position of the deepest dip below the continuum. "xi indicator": 5920.85 Angstrom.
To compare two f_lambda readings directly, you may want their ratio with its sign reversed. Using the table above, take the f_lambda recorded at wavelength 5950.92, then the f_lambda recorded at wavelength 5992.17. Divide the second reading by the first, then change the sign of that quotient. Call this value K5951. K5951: -1.07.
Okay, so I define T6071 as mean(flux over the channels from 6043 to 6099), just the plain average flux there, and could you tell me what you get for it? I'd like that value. 21.4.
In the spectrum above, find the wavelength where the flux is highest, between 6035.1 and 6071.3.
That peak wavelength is 6036.48 Angstrom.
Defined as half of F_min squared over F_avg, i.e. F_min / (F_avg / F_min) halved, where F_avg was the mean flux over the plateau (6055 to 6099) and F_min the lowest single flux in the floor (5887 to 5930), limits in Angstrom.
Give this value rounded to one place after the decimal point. 6.3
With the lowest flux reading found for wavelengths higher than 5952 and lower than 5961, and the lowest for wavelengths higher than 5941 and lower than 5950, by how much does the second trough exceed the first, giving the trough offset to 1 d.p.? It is 1.0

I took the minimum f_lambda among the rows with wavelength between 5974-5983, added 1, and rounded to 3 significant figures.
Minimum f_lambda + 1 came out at 22.2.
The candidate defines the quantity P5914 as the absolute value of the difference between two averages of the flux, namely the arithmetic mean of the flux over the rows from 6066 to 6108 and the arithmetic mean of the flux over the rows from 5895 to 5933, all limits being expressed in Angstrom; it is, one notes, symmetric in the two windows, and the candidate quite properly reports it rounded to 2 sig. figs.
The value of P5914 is 1.5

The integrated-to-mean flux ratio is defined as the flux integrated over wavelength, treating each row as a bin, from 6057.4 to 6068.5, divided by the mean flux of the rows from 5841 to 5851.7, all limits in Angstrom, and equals 11.2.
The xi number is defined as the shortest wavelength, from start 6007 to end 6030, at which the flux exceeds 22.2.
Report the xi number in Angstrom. 6025.37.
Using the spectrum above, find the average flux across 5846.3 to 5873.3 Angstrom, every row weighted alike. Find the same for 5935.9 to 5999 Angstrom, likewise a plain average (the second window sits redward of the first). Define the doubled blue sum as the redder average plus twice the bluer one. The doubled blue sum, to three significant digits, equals 64.7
